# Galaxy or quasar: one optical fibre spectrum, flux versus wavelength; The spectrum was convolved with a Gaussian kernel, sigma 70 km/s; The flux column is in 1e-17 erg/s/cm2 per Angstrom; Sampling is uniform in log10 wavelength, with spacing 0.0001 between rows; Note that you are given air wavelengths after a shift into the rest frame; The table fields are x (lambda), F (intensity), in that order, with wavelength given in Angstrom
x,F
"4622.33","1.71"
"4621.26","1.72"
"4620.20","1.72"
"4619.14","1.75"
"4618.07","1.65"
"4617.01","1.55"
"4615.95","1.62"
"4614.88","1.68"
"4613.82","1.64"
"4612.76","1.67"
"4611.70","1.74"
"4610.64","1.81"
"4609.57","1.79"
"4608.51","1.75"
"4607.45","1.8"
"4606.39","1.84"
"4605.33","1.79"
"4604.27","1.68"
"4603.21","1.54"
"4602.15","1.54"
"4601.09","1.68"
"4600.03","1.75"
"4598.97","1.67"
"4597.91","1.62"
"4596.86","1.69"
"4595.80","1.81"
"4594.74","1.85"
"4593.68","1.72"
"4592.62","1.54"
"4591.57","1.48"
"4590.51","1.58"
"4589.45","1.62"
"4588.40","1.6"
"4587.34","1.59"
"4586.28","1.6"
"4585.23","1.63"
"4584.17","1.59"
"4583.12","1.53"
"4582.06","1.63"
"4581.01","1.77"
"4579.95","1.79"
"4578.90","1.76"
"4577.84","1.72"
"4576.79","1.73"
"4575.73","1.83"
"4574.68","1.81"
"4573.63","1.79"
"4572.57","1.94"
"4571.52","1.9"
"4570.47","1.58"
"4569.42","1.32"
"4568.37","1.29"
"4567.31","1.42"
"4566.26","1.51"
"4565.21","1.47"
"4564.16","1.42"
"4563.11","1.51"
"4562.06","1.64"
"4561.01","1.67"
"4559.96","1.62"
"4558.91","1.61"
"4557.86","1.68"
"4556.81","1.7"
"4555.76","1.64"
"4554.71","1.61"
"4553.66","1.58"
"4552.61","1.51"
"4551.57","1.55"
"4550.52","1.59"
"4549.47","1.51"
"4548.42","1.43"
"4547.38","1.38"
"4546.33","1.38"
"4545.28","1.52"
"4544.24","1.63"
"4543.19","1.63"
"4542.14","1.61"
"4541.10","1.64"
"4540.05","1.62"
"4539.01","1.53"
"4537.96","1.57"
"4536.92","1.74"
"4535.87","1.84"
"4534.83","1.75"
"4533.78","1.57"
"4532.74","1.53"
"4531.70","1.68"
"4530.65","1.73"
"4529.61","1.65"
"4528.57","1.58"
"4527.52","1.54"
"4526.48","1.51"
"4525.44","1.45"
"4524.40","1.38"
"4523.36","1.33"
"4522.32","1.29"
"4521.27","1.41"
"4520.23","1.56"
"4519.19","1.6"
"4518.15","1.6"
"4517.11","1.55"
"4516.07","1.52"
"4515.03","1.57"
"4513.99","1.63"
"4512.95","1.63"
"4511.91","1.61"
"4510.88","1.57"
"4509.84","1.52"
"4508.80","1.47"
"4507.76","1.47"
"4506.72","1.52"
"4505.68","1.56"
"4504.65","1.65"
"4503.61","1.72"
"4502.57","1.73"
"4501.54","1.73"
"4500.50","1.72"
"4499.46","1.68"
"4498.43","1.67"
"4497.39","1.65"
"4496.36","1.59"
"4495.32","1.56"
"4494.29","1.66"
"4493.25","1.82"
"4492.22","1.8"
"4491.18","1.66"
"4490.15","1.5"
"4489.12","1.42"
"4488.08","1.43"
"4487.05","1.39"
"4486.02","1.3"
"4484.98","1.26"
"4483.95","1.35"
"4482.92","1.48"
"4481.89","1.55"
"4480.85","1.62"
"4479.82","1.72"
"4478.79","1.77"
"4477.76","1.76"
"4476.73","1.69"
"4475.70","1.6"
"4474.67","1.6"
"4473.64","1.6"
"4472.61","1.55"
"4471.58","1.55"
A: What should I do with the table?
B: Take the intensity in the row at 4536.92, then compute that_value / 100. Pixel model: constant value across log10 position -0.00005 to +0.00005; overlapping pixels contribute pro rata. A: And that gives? 0.0174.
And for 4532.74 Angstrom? 0.0153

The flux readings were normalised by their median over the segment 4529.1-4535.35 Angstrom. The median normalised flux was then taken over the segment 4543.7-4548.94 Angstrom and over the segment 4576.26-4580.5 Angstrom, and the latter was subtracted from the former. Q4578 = -0.19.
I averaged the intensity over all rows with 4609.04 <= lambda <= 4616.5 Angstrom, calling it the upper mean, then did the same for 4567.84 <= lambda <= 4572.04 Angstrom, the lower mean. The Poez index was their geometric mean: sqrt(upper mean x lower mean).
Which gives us 1.61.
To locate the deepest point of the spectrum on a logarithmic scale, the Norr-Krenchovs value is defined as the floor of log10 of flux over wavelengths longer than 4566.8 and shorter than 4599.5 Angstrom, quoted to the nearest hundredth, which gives 0.11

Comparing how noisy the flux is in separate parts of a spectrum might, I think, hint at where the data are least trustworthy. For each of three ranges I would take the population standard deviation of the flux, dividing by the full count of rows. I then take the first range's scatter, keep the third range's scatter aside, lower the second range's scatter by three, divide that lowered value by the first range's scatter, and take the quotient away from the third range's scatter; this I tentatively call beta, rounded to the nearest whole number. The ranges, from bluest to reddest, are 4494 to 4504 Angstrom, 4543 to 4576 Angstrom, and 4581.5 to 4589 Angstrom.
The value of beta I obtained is 51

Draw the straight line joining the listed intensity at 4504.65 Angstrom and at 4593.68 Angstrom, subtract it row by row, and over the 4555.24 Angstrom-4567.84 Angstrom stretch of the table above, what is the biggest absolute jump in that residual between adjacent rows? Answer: 0.13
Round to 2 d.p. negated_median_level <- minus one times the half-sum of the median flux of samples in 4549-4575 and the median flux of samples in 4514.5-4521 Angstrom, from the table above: -1.58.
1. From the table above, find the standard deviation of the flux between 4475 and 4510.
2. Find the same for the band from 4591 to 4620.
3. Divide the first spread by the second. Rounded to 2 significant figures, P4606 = 1.4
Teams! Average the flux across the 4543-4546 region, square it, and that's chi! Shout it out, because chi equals 2.5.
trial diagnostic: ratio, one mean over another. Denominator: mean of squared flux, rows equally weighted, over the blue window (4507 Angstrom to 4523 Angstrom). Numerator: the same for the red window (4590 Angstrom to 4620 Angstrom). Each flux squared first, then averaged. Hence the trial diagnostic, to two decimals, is 1.21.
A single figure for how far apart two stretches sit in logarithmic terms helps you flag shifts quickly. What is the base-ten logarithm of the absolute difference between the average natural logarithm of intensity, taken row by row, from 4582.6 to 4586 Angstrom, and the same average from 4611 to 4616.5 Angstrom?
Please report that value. -1.3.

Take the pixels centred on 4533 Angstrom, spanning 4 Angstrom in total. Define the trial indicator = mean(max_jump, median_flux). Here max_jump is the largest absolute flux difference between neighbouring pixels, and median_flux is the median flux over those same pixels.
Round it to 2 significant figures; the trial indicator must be 0.90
